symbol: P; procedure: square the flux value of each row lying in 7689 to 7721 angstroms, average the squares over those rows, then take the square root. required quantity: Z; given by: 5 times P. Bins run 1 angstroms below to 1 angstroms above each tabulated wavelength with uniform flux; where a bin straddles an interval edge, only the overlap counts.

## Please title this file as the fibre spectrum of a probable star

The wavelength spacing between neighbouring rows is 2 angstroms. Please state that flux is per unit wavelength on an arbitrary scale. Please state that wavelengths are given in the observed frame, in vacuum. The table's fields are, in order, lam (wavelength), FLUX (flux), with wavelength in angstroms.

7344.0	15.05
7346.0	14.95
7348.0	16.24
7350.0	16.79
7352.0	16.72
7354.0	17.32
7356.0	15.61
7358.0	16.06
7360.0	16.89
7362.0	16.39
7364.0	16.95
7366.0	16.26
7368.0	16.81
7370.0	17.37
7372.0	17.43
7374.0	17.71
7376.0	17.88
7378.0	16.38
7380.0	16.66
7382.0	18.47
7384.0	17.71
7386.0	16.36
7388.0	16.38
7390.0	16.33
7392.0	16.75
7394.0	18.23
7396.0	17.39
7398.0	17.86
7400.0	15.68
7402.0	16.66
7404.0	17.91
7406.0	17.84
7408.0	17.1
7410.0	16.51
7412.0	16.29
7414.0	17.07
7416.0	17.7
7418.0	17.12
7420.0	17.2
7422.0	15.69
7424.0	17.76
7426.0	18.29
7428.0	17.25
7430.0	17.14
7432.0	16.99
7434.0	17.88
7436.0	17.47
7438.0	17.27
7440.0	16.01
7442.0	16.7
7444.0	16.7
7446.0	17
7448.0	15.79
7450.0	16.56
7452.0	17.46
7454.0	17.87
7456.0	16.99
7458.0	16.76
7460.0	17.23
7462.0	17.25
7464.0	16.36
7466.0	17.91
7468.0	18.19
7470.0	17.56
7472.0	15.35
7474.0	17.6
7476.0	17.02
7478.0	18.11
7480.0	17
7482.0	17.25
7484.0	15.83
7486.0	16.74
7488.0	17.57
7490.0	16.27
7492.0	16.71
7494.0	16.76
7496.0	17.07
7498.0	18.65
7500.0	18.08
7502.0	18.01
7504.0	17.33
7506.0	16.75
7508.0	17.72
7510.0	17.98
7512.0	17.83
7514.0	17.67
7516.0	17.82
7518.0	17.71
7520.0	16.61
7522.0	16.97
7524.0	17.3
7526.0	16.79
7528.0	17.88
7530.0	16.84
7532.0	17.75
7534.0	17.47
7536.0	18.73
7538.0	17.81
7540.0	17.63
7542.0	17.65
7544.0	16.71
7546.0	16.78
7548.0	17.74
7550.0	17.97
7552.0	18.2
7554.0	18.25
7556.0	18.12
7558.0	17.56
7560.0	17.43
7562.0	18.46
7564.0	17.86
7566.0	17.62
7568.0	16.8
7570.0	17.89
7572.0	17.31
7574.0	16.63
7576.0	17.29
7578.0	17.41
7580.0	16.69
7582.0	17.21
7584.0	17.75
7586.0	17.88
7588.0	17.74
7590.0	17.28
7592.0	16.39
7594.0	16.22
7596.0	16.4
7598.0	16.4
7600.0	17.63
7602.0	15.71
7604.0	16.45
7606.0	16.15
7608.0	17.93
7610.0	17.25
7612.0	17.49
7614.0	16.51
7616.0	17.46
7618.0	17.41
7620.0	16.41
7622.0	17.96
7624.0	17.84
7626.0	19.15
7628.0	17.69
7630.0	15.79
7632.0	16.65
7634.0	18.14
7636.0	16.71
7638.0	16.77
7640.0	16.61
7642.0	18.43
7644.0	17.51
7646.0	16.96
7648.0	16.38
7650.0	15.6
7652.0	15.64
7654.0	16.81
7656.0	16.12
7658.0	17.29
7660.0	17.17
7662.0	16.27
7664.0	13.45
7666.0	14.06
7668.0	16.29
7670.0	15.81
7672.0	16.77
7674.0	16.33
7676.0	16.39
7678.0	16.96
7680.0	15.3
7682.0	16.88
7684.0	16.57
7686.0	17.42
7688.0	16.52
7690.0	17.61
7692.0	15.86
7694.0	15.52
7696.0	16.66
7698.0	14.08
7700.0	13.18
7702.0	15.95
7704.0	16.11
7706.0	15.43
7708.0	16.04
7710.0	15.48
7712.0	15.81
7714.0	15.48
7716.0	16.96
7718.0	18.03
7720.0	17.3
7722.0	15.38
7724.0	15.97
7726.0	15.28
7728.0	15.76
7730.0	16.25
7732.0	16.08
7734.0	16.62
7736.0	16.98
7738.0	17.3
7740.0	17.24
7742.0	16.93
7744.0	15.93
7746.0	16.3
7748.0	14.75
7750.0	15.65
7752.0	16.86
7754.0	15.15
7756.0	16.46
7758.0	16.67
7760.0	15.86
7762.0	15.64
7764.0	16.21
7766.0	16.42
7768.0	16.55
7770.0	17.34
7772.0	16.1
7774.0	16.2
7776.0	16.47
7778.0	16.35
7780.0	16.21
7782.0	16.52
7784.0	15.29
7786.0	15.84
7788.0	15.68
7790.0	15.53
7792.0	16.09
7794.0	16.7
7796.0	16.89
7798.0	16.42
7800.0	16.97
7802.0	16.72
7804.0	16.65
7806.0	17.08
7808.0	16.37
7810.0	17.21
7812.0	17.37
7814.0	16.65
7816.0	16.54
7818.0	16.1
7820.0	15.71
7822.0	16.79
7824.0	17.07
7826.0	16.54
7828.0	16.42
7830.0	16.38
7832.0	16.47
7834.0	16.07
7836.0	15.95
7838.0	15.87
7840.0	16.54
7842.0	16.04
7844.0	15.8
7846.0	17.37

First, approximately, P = 16.0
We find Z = 80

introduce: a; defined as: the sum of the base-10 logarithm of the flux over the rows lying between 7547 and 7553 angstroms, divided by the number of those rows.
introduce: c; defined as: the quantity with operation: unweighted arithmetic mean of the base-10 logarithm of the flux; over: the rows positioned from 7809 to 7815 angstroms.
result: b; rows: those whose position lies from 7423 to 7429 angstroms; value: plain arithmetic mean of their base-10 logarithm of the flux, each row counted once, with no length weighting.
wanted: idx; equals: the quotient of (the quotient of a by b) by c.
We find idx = 0.815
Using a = 1.25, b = 1.249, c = 1.232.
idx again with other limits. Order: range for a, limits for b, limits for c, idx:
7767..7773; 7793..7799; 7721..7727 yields 0.839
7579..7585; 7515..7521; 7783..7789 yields 0.835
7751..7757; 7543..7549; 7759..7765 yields 0.816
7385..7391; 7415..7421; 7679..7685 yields 0.809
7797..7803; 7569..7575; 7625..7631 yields 0.795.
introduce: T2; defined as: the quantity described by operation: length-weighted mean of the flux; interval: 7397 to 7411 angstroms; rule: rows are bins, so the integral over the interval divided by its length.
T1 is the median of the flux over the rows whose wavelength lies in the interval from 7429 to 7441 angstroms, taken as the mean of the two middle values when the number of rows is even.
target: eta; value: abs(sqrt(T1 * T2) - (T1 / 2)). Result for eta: 8.54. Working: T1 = 17.2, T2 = 17.1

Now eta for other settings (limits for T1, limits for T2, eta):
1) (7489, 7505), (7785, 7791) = 7.82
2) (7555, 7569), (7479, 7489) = 8.44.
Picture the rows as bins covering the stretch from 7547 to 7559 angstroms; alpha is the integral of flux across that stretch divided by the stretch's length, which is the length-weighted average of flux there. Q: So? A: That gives 18.0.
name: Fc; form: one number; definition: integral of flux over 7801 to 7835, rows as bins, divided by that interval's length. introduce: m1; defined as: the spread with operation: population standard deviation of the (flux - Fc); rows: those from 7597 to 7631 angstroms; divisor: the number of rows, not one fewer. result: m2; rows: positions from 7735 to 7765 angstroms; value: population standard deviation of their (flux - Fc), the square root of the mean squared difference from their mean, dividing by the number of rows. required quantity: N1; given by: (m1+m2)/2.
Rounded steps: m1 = 0.89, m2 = 0.74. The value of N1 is 0.813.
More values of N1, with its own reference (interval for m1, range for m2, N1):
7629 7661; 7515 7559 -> 0.671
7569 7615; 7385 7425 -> 0.688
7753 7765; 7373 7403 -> 0.662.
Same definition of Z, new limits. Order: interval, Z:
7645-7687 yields 81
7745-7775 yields 81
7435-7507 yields 86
